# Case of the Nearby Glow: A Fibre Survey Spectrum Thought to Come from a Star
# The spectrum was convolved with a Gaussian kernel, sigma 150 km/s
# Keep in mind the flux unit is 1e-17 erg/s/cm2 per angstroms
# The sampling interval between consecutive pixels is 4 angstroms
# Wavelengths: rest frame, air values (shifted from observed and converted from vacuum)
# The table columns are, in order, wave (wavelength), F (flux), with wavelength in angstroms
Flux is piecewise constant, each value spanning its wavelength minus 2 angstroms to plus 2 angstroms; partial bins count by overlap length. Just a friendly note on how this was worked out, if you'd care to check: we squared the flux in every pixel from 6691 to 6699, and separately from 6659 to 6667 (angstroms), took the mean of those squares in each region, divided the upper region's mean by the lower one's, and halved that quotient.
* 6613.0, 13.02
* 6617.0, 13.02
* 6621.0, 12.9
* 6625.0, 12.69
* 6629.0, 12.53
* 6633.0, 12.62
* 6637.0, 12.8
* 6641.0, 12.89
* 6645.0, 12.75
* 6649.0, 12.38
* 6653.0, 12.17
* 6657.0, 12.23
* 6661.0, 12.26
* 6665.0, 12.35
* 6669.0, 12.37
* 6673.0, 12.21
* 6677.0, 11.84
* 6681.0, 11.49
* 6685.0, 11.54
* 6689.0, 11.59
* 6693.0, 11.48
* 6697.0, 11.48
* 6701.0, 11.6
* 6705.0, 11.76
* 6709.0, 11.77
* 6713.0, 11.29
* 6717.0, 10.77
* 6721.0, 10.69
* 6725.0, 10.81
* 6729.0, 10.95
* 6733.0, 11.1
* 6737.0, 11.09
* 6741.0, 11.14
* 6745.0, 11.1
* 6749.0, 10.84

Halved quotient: 0.435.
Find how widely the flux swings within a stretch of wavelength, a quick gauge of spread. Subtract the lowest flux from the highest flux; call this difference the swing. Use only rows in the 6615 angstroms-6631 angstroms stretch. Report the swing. 0.49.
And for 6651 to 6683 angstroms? 0.88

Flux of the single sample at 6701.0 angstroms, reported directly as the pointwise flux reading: 11.6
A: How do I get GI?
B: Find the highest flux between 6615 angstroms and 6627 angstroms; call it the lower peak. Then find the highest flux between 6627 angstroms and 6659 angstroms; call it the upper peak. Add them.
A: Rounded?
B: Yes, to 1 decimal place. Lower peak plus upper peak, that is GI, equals 25.9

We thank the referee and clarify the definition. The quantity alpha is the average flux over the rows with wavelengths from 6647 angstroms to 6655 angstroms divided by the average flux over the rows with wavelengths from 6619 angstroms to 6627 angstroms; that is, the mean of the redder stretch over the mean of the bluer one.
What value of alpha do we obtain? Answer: 0.959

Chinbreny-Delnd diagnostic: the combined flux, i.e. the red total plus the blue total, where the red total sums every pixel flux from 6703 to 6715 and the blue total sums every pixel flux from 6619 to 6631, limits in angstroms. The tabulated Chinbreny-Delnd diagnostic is 72.9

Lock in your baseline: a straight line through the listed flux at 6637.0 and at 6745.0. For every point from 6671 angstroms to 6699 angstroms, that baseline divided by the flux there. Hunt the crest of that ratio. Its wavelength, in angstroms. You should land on 6681.0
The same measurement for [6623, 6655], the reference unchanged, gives 6629.0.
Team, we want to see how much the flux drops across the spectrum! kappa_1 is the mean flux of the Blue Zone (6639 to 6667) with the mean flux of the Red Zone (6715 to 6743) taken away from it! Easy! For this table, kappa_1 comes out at 1.50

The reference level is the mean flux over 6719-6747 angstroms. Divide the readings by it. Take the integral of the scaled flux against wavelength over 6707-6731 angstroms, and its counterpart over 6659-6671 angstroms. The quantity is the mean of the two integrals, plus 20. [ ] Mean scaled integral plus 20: 39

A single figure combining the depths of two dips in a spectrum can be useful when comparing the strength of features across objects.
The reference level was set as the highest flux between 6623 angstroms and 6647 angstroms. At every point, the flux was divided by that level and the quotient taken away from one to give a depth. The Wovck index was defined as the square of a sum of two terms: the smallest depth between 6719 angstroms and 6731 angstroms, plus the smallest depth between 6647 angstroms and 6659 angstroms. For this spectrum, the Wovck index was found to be 0.036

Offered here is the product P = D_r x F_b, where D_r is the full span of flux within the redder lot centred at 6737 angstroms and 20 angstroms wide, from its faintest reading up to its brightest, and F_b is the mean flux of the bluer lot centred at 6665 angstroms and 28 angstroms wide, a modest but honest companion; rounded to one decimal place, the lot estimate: 2.3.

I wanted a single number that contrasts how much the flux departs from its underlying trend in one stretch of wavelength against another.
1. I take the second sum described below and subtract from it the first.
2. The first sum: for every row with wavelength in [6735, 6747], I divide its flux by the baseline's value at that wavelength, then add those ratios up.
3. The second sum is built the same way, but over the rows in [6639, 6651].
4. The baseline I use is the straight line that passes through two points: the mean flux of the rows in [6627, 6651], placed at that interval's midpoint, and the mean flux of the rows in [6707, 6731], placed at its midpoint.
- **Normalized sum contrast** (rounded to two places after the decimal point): -0.11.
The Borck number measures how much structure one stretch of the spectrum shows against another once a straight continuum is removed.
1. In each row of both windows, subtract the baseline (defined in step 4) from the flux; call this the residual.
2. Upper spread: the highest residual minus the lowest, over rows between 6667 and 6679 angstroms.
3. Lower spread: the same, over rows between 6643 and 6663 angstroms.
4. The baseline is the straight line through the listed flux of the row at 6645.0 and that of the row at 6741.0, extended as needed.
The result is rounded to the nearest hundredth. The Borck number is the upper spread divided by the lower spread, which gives 0.89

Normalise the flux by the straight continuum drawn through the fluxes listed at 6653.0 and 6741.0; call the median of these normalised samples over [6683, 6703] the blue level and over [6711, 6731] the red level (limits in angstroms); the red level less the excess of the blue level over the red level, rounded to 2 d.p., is 0.92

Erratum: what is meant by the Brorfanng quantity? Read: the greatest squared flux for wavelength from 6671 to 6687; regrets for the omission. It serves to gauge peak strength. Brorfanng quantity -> 149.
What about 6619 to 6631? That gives 166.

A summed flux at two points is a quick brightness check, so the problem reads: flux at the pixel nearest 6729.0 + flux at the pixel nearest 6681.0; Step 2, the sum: 22.4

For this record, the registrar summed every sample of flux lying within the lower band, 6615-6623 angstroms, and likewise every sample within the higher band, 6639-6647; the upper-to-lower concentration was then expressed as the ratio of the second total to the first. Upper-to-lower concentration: 0.99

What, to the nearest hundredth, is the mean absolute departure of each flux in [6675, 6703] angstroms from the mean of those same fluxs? 0.09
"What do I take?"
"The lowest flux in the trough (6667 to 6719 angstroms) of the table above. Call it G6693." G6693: 10.77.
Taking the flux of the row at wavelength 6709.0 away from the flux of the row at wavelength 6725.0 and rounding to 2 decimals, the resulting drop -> -0.96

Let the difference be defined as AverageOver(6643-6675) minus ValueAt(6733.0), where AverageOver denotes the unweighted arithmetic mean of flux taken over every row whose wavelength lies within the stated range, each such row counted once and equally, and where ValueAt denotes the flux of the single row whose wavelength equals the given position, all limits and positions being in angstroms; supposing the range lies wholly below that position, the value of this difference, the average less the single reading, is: 1.24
